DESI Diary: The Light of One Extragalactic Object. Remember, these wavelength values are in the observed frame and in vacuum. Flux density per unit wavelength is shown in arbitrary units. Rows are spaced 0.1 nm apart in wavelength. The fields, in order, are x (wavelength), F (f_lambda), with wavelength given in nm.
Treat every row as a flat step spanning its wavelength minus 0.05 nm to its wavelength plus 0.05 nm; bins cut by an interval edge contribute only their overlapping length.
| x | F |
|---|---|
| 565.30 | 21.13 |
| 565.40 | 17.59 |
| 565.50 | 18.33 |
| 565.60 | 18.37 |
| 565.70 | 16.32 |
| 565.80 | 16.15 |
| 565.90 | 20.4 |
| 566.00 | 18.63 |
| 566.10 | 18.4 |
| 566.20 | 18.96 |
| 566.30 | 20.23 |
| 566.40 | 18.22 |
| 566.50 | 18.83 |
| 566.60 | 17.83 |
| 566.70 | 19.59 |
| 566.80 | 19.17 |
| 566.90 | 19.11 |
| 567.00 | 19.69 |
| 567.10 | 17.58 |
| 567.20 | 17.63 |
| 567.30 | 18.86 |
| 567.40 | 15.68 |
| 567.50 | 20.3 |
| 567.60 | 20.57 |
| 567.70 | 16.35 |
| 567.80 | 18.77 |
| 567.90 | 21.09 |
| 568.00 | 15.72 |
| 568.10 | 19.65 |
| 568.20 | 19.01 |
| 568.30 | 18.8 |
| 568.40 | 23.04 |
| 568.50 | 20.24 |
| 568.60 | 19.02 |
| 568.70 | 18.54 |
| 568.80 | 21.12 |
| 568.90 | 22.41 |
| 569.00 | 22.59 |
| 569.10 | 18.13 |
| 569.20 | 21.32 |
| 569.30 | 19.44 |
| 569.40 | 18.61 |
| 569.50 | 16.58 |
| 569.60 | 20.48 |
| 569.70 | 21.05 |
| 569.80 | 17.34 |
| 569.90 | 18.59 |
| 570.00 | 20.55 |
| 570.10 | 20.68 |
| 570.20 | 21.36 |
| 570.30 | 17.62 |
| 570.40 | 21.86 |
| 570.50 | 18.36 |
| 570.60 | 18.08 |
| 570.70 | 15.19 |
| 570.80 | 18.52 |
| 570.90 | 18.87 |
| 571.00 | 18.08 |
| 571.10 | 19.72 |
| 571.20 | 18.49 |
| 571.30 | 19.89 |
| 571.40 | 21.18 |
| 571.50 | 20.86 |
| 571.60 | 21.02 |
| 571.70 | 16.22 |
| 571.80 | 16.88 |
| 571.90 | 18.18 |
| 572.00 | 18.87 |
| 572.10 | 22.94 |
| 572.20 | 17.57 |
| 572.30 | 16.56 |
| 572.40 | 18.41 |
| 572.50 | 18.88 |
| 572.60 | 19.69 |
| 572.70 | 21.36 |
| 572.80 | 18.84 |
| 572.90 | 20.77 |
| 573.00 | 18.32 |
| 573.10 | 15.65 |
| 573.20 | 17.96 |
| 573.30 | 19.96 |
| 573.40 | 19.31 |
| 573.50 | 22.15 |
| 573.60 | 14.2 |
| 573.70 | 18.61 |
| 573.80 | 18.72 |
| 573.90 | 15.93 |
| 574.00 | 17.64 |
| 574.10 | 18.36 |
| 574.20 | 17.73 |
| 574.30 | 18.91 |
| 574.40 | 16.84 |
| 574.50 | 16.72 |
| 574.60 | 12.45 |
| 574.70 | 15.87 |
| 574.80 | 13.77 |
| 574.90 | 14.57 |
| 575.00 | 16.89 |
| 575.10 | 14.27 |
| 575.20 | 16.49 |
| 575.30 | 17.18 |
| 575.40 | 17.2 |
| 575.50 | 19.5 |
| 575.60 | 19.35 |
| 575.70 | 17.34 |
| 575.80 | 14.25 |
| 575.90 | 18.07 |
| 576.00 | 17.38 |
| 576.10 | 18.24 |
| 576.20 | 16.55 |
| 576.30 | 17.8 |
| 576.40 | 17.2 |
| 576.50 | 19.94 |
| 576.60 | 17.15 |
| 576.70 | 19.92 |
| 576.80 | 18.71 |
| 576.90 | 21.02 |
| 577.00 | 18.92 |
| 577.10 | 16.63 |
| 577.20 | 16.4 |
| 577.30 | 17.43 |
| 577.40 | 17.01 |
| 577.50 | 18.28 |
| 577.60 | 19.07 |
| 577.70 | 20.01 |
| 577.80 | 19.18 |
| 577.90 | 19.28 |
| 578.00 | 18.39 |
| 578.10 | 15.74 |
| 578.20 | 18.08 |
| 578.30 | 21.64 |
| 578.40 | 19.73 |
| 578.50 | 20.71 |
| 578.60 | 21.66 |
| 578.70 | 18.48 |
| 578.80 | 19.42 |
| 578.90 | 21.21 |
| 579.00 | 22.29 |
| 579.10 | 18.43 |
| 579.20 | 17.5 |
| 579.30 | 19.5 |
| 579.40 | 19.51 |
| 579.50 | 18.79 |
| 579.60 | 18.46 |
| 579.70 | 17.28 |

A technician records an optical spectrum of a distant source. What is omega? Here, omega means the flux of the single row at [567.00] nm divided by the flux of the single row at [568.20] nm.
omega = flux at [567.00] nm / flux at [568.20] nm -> 1.04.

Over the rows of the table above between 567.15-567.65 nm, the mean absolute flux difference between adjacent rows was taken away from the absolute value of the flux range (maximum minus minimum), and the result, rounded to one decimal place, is 2.6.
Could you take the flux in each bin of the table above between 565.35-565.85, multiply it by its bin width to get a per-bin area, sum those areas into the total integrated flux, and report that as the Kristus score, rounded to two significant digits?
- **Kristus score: 8.7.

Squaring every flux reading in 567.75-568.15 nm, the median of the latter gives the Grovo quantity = 369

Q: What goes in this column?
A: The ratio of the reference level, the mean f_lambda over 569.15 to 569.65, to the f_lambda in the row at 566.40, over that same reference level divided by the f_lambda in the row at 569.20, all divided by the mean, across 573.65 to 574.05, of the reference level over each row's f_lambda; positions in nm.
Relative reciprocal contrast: 1.07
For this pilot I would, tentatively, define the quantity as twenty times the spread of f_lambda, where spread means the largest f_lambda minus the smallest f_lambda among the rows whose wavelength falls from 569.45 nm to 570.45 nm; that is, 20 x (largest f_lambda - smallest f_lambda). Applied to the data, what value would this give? 106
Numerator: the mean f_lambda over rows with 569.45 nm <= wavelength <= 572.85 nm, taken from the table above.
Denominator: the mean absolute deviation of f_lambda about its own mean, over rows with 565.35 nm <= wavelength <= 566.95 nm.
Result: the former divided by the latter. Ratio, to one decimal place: 22.3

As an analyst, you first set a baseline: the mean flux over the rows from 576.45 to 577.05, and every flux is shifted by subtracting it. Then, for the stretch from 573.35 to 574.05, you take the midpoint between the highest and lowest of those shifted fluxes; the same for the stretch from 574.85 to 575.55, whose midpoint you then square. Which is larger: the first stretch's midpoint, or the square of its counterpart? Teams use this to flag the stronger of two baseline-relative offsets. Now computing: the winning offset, 5.7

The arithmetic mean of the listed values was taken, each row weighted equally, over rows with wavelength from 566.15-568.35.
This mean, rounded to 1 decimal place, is 18.7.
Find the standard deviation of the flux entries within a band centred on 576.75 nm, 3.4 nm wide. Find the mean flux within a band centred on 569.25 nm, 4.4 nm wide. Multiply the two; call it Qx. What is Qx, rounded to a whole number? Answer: 32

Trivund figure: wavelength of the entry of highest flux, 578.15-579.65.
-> 579.00 nm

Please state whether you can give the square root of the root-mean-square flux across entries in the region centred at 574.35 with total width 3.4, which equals 4.19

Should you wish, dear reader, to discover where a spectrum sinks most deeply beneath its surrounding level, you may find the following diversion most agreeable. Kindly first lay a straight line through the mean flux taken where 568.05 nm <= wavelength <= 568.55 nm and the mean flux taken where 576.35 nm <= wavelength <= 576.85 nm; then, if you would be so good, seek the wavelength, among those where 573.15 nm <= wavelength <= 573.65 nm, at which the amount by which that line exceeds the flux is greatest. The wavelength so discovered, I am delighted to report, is 573.60 nm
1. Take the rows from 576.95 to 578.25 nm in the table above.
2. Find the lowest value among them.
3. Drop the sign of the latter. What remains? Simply 15.7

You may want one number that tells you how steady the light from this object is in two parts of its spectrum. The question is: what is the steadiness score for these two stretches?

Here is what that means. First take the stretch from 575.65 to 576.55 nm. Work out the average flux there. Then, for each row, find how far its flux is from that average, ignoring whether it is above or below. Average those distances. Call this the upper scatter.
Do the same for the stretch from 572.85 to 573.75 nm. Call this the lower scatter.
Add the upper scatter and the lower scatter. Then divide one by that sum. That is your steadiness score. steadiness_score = 0.362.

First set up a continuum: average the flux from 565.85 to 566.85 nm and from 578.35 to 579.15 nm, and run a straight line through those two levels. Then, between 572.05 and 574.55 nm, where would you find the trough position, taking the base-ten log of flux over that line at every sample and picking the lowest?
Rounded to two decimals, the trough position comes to 573.60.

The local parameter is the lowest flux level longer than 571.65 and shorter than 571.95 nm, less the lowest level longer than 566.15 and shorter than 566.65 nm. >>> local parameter -1.6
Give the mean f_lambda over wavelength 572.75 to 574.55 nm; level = 18.1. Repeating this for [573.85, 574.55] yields 17.4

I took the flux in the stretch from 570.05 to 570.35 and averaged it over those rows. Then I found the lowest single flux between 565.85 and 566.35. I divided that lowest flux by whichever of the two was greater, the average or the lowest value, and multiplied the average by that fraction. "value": 18.4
